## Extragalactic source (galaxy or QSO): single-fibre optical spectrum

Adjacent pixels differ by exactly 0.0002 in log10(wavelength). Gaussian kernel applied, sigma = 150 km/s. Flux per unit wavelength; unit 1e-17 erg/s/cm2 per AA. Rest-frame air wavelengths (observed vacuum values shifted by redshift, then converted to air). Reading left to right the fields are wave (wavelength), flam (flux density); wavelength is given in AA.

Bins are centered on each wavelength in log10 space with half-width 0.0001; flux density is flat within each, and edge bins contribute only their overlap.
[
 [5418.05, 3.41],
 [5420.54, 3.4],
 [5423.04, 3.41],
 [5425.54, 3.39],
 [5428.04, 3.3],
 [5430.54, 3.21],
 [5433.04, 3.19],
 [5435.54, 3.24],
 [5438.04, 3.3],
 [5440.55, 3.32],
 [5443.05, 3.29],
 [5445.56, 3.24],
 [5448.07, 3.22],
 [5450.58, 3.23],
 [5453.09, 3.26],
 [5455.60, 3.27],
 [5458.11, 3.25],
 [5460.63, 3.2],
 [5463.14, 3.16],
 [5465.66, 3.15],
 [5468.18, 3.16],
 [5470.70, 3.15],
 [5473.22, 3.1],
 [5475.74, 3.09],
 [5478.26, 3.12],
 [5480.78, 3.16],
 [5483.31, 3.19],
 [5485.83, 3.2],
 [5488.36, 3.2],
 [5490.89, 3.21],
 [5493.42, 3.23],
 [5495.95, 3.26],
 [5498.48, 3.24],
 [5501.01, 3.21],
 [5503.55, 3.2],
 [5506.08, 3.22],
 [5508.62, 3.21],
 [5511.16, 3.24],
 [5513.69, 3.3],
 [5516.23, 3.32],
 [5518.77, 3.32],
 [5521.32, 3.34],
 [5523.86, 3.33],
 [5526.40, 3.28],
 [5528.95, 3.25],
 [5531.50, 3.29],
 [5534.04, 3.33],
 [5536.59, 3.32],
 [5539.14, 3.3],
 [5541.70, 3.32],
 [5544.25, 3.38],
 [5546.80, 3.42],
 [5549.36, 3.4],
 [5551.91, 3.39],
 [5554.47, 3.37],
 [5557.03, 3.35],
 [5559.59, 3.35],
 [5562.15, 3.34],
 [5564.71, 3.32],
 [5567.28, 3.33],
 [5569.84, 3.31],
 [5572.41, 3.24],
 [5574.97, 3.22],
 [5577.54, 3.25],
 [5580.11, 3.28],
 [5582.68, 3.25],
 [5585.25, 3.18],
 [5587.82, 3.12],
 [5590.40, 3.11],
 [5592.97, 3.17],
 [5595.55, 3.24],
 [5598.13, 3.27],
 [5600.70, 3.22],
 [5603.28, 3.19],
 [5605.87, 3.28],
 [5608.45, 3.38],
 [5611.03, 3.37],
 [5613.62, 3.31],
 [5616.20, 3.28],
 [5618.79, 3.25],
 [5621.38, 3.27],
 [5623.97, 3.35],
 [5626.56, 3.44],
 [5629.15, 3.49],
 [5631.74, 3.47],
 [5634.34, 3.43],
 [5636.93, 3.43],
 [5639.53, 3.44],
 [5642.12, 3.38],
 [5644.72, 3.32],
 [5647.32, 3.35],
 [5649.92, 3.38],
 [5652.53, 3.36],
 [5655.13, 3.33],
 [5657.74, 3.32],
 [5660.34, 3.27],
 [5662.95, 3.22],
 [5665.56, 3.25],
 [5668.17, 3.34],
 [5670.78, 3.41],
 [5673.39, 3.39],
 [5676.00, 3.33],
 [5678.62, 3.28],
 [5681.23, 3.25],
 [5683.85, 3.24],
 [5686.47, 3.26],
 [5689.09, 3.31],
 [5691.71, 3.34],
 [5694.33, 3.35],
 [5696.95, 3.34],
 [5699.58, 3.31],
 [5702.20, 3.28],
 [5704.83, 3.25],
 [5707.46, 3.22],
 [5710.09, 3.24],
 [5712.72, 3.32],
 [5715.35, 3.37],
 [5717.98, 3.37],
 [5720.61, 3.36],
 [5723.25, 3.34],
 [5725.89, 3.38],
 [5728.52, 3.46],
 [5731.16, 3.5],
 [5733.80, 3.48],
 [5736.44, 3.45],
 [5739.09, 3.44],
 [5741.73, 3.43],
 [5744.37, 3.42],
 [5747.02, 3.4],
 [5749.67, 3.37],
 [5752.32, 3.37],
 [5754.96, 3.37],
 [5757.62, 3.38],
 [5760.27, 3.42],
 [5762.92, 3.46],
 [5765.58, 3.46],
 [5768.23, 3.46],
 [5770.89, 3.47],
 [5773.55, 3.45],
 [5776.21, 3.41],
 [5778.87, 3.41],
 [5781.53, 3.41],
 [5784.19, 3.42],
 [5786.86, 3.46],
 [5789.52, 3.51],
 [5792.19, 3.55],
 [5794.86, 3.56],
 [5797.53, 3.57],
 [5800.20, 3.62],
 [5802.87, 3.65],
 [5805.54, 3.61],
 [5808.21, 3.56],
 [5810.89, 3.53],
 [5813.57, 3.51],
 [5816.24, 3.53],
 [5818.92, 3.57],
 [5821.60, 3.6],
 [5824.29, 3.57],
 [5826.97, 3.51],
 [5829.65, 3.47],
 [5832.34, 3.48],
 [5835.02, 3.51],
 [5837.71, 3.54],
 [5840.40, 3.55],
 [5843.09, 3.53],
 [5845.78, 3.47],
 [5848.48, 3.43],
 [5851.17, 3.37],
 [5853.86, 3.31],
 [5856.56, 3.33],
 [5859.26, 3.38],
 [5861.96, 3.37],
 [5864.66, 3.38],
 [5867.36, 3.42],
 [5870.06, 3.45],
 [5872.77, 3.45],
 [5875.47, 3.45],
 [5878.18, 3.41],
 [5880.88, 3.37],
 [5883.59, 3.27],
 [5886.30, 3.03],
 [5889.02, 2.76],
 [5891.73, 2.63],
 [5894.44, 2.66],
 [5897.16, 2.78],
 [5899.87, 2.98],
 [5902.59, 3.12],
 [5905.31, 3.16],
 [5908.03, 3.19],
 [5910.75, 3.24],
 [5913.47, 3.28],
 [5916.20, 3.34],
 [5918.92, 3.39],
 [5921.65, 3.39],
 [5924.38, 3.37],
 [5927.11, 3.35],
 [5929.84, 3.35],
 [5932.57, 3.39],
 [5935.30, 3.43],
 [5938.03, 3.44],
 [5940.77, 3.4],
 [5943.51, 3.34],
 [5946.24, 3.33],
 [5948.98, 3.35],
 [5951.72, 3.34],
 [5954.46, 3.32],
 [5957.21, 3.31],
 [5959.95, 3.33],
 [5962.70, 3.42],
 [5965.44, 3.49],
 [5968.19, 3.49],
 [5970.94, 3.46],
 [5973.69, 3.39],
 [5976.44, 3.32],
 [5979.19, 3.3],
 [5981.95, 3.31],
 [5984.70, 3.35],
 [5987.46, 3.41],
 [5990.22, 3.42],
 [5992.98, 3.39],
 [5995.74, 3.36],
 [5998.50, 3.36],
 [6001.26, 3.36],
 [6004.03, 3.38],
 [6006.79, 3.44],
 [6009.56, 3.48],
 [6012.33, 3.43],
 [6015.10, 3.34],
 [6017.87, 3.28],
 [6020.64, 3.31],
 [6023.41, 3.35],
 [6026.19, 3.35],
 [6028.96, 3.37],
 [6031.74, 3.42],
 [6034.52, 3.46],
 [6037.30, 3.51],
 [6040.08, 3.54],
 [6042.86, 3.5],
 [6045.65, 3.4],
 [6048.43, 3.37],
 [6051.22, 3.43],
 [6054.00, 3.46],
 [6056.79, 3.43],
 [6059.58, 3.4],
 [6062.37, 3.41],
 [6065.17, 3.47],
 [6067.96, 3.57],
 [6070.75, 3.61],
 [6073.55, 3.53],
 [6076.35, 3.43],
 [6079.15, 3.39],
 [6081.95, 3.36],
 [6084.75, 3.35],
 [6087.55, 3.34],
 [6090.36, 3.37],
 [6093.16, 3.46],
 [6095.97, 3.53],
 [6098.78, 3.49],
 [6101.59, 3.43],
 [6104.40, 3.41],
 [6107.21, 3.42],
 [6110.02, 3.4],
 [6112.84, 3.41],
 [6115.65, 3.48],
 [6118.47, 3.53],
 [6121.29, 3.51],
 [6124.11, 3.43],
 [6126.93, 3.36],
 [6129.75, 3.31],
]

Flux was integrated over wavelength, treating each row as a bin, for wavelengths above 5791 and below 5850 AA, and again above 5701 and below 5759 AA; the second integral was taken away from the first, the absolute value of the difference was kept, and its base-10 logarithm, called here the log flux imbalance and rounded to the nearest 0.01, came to 1.12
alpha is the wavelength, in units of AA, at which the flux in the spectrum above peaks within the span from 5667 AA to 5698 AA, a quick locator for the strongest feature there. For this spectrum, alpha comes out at 5670.78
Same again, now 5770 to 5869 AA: 5802.87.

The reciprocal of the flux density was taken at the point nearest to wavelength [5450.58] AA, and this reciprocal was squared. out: 0.096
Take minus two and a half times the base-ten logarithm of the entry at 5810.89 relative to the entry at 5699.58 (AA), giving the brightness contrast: -0.07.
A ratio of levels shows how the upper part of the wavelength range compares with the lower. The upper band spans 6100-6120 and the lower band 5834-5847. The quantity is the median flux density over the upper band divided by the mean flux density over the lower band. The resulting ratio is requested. 0.97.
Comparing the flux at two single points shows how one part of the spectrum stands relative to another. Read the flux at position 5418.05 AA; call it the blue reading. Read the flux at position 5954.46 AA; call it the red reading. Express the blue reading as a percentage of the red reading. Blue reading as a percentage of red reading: 103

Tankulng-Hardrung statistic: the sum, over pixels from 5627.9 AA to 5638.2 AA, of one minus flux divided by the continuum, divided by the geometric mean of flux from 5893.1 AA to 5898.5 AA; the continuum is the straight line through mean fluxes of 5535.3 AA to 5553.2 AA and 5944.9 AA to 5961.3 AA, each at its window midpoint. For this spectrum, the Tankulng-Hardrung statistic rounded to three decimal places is -0.044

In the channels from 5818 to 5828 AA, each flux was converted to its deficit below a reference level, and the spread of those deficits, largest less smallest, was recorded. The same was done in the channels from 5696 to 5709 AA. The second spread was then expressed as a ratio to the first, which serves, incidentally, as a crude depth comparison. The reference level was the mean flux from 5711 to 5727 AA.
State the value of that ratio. 1.3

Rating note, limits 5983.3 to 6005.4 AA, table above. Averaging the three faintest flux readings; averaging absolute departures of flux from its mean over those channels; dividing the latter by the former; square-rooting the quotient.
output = 0.080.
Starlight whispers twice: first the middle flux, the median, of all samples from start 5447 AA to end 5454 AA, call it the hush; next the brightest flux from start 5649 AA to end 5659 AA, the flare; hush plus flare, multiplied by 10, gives 66.10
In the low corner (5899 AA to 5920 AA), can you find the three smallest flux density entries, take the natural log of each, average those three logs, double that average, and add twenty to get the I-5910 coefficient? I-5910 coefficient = 22.3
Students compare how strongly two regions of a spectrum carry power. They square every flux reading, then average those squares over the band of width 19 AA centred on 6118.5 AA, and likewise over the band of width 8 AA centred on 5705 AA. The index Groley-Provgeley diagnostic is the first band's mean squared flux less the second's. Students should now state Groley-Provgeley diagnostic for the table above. 1.3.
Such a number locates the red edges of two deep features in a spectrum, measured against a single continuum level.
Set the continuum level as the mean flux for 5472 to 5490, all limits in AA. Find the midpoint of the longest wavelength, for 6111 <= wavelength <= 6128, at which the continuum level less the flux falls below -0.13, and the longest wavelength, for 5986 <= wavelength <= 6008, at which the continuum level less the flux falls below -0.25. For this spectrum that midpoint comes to 6066.9 AA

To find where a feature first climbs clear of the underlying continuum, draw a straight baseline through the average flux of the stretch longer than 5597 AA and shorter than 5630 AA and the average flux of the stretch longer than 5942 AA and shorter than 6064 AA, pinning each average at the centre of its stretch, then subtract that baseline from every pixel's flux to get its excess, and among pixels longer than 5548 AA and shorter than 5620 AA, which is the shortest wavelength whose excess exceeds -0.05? 5549.36 AA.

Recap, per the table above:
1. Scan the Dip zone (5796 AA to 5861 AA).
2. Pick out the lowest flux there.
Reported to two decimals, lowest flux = 3.31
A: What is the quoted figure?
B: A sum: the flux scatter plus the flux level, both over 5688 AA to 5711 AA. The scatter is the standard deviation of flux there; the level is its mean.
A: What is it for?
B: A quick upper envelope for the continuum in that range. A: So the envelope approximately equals 3.34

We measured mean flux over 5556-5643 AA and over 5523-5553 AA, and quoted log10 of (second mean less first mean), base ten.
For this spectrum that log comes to -1.5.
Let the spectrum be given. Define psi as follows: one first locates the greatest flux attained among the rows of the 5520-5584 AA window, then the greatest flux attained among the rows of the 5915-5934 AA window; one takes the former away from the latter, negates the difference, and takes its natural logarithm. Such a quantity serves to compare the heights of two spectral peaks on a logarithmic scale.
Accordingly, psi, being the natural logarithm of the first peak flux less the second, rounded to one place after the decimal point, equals -3.5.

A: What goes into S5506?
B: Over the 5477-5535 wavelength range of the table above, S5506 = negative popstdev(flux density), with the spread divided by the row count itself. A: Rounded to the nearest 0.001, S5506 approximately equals -0.058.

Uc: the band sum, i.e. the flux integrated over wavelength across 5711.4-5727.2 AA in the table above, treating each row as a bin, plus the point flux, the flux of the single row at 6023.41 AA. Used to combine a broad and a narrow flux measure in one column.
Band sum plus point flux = 56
